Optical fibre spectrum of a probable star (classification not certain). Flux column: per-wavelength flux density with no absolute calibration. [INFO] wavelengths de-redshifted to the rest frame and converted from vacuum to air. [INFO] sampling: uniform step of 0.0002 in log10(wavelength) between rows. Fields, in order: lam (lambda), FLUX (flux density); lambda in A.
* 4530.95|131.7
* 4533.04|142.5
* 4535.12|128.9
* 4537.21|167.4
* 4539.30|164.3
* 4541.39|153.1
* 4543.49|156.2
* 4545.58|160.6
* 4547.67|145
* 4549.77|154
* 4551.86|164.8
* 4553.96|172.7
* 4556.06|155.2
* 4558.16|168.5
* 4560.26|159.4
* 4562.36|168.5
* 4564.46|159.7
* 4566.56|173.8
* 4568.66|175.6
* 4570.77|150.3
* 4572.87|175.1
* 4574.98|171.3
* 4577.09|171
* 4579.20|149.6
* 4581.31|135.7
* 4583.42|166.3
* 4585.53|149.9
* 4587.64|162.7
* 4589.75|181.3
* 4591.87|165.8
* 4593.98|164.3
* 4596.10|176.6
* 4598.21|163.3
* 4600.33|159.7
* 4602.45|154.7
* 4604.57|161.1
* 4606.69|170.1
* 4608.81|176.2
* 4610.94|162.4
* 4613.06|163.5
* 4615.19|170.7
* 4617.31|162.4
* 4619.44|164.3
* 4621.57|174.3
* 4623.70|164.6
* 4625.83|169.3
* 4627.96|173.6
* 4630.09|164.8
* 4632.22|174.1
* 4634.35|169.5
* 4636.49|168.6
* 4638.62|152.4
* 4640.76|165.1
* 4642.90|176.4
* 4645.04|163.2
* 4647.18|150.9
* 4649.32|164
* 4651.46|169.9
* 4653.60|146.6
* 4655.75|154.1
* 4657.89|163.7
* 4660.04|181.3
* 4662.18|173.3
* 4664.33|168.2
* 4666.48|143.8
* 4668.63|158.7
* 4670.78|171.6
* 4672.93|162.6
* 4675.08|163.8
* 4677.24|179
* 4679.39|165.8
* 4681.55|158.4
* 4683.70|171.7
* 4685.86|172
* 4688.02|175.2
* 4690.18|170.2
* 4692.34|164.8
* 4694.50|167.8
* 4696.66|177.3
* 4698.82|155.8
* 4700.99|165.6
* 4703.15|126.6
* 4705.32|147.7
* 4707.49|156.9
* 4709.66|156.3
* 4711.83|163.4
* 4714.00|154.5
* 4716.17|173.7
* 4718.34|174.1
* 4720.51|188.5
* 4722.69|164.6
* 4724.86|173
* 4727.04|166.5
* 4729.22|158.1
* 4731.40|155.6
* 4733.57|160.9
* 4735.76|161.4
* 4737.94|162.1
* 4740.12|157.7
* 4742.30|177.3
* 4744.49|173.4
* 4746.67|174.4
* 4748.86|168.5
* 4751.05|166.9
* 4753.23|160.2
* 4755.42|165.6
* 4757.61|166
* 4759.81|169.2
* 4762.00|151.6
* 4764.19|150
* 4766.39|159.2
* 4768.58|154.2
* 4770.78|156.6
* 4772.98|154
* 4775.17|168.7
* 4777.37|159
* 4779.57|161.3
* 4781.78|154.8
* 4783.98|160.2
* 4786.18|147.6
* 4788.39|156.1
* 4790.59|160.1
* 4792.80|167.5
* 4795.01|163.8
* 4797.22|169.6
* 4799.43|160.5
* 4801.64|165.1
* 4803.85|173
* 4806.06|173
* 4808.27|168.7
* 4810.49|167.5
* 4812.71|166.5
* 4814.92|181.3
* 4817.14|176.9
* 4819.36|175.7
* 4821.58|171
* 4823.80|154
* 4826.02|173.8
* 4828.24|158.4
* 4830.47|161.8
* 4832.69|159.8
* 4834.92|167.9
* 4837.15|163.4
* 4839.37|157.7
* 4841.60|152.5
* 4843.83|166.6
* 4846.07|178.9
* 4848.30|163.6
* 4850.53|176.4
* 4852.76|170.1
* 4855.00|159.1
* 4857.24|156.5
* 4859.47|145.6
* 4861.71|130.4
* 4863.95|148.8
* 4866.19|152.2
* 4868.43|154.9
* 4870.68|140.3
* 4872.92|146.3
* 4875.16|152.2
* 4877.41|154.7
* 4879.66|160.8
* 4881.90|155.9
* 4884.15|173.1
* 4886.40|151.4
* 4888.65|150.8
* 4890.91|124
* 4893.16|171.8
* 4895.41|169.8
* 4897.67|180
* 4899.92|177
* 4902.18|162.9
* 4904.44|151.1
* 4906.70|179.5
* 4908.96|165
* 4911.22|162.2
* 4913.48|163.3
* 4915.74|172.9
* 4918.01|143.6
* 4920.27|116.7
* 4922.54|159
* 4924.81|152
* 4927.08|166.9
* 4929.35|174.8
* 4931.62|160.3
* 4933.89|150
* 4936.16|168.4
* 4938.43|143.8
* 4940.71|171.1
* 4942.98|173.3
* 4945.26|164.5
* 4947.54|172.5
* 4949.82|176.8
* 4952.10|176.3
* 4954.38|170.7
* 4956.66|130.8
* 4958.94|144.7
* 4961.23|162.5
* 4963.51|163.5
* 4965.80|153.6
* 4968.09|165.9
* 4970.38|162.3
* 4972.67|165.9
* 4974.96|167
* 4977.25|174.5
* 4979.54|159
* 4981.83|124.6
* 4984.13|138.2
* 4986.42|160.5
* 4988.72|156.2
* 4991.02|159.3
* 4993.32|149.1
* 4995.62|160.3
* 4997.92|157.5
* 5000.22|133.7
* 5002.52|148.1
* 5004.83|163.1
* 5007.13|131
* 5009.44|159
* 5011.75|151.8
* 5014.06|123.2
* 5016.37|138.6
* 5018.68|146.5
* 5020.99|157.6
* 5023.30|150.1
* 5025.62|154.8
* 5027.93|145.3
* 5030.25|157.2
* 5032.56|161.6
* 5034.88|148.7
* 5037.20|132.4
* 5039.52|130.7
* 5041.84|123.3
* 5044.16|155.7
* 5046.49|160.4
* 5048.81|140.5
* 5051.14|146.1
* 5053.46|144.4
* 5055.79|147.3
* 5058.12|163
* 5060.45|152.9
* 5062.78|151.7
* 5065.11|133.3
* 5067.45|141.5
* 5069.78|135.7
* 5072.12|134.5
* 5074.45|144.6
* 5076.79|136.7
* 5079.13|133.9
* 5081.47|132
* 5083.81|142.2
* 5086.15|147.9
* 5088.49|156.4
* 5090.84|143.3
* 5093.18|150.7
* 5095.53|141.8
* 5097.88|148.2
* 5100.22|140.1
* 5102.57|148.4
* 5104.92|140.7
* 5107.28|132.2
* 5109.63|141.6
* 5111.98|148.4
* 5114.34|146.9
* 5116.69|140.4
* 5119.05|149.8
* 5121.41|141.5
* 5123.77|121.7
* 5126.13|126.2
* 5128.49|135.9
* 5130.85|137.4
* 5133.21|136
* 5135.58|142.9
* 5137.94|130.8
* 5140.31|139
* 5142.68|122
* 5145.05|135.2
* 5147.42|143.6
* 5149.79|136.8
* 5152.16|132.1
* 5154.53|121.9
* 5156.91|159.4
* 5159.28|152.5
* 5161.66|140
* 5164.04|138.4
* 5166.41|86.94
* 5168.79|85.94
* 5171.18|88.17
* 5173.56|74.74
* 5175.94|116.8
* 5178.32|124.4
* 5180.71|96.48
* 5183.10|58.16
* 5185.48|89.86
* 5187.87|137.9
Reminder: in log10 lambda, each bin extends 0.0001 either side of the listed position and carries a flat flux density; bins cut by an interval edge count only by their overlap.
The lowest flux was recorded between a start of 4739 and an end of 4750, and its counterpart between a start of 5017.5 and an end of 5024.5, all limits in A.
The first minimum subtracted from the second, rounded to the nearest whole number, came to -11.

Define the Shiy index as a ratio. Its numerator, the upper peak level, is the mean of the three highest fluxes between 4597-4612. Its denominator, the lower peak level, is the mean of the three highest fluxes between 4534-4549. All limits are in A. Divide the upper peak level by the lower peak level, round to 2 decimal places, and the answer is 1.04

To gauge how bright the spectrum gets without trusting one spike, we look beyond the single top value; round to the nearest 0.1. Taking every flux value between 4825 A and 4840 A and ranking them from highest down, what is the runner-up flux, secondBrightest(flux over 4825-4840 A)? 167.9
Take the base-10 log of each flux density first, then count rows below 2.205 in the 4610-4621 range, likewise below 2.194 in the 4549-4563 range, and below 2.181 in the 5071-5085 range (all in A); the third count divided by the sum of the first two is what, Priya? 3.0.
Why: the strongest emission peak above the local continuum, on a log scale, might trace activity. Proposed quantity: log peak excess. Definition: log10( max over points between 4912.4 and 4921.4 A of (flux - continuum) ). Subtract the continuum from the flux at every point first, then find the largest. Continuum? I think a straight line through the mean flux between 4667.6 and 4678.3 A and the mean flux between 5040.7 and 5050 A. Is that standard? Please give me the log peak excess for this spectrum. 1.31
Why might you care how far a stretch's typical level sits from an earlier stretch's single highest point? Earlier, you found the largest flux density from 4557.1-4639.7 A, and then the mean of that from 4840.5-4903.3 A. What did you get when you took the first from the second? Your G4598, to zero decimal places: -23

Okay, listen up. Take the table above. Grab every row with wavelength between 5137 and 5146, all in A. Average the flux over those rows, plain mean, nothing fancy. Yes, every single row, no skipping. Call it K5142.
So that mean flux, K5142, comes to 132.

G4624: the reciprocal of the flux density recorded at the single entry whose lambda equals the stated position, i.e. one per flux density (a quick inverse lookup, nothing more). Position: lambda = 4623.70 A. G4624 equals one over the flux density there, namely 0.0061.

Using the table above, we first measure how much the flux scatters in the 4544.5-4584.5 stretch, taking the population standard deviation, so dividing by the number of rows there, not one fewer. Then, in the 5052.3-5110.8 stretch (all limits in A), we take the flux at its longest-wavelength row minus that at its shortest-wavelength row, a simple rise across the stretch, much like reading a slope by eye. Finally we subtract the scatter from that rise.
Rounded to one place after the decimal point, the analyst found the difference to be -13.8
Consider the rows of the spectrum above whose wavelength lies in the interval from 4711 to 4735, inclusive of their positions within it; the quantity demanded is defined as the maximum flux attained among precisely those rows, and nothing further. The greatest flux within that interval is 188.5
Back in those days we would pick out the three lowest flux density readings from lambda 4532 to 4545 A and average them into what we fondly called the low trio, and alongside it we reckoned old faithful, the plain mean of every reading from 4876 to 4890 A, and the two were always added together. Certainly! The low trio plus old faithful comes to 299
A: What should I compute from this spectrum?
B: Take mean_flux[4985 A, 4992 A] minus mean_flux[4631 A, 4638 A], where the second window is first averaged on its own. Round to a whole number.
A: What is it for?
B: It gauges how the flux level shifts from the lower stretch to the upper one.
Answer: -12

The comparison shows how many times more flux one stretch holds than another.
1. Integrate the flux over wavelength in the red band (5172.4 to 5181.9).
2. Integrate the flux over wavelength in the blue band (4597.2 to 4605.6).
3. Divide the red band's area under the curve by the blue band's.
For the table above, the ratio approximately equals 0.73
